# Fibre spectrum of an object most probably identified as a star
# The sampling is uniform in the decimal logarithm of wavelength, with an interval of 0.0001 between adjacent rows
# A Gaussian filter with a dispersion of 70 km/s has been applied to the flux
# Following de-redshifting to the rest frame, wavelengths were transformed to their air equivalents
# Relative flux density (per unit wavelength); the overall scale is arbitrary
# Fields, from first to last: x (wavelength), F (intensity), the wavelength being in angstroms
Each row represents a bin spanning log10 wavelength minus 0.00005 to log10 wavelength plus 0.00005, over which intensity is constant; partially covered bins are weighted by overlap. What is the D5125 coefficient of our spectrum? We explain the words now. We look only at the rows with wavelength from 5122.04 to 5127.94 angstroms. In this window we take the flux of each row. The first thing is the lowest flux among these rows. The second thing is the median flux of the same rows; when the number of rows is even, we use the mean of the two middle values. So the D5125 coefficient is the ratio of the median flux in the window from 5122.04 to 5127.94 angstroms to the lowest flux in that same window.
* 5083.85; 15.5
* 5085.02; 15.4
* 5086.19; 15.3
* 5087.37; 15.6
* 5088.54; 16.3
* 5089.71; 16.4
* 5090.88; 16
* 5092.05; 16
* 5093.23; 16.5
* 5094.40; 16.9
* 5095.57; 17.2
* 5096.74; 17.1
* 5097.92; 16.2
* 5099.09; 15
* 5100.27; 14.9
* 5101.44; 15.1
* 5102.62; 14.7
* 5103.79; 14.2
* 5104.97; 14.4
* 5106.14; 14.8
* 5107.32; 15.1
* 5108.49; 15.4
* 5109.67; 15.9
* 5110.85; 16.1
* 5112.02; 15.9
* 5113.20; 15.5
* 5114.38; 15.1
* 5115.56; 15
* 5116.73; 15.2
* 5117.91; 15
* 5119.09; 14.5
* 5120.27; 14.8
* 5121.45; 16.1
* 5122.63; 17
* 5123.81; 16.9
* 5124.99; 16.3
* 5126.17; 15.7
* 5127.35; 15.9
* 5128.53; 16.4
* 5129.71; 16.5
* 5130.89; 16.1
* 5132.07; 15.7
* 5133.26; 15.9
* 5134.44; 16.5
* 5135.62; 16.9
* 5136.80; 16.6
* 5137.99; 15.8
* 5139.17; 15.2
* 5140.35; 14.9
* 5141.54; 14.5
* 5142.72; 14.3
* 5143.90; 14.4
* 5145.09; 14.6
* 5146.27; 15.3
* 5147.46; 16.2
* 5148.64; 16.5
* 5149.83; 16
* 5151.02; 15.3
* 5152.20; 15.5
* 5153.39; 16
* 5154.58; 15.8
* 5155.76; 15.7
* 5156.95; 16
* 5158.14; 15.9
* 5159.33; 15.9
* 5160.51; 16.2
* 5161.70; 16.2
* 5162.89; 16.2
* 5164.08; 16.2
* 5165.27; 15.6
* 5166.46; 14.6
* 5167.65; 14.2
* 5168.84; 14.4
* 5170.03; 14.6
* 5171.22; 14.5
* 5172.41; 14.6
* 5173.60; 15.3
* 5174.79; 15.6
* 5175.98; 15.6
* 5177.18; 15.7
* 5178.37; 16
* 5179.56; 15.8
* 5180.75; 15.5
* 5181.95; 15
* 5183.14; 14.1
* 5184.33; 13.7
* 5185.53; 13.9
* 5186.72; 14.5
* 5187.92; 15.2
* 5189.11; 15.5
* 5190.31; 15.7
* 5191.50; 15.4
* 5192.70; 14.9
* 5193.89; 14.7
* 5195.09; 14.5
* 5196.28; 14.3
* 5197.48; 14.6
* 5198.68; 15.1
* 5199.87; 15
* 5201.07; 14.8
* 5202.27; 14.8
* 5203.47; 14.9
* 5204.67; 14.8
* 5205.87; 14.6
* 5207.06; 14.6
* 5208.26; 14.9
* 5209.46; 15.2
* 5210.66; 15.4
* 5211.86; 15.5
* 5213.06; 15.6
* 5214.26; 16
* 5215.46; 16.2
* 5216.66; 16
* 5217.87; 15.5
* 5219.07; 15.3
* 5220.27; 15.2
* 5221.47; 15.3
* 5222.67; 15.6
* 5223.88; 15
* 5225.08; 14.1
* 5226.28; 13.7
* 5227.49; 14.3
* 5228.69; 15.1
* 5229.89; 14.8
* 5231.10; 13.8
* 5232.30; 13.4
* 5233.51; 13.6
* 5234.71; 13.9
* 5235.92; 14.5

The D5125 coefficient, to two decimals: 1.04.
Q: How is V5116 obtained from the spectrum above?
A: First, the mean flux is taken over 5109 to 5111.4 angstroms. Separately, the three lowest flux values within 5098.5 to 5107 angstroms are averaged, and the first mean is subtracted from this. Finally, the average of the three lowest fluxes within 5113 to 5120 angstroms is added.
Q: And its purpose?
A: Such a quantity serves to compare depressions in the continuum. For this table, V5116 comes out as 13.3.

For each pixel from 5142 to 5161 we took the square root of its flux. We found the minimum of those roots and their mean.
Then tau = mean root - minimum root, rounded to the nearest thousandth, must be 0.167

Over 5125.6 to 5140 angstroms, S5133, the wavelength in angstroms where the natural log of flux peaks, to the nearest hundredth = 5135.62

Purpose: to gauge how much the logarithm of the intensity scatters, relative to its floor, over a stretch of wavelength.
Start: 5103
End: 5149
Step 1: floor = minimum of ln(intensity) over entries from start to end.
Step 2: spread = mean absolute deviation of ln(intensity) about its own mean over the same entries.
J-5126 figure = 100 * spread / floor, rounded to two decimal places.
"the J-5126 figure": 1.69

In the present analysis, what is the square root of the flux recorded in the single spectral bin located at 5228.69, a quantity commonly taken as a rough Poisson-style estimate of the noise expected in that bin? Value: 3.89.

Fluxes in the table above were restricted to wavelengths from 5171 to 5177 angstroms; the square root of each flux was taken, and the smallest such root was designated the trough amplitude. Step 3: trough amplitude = 3.81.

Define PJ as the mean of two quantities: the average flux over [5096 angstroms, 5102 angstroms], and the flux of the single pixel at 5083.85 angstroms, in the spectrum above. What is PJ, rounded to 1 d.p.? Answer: 15.6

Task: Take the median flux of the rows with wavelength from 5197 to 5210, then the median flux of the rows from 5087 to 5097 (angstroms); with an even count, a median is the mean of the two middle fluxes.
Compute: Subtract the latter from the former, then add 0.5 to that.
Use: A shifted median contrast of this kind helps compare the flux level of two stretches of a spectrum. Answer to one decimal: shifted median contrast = -1.1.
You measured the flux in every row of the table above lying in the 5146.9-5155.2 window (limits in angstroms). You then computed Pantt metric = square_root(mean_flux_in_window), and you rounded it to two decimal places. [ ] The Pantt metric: 3.99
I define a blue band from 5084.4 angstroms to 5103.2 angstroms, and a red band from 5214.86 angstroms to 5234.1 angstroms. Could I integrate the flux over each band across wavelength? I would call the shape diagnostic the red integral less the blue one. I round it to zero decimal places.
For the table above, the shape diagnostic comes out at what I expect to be -14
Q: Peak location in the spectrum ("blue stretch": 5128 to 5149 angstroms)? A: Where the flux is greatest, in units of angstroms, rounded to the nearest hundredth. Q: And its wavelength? 5135.62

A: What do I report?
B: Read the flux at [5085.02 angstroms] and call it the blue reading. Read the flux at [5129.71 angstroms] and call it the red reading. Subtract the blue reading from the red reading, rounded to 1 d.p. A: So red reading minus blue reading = 1.1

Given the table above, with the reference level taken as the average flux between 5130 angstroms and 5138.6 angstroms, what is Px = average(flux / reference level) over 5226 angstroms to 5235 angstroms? 0.87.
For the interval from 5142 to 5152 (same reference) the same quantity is 0.95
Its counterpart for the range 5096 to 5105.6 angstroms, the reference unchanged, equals 0.94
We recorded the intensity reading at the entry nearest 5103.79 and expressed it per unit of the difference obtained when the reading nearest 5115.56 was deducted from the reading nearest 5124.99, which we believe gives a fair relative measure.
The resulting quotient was 11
